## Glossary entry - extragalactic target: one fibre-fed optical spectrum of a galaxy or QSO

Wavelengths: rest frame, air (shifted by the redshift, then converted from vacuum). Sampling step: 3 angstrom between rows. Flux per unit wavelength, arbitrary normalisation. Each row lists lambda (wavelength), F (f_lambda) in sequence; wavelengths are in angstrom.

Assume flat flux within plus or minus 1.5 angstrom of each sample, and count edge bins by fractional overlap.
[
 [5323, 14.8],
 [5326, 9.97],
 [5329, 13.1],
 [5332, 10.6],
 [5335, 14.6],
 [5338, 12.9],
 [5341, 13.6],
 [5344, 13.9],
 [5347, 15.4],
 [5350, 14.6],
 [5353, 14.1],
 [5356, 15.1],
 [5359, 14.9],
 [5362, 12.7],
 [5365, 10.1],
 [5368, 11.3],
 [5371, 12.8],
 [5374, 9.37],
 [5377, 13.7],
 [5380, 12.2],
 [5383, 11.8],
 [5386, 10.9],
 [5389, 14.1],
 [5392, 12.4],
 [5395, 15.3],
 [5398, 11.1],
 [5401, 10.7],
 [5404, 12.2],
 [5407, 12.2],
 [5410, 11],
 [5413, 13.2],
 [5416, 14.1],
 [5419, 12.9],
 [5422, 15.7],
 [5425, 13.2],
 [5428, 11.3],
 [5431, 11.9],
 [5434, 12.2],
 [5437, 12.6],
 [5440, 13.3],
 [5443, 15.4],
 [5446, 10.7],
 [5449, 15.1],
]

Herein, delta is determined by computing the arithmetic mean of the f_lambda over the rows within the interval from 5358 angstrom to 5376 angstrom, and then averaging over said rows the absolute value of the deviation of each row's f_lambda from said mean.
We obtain 1.6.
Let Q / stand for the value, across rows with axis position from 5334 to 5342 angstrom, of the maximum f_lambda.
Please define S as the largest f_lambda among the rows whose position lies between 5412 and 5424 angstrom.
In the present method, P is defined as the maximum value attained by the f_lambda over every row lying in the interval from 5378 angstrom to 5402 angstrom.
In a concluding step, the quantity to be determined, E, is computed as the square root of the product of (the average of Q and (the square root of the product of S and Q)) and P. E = 15.1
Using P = 15.3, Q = 14.6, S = 15.7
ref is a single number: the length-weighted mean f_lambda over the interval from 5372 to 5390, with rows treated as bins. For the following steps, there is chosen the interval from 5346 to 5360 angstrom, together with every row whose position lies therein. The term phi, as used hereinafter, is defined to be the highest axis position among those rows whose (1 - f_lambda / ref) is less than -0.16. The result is 5359 angstrom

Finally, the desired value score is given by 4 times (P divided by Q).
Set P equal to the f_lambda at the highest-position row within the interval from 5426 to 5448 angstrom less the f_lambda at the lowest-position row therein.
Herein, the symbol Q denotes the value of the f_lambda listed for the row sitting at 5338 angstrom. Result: -0.2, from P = -0.6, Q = 12.9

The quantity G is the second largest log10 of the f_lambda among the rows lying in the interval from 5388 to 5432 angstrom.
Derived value 1.18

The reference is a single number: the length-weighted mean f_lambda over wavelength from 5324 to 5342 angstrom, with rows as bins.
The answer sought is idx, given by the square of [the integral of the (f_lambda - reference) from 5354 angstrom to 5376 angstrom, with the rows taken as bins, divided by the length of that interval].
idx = 0.01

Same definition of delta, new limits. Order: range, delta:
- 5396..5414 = 0.8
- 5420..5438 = 1.1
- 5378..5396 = 1.3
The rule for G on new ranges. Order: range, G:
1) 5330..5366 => 1.18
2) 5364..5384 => 1.11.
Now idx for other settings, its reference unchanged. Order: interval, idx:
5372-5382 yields 0.47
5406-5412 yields 0.66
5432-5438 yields 0.02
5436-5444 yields 1.54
